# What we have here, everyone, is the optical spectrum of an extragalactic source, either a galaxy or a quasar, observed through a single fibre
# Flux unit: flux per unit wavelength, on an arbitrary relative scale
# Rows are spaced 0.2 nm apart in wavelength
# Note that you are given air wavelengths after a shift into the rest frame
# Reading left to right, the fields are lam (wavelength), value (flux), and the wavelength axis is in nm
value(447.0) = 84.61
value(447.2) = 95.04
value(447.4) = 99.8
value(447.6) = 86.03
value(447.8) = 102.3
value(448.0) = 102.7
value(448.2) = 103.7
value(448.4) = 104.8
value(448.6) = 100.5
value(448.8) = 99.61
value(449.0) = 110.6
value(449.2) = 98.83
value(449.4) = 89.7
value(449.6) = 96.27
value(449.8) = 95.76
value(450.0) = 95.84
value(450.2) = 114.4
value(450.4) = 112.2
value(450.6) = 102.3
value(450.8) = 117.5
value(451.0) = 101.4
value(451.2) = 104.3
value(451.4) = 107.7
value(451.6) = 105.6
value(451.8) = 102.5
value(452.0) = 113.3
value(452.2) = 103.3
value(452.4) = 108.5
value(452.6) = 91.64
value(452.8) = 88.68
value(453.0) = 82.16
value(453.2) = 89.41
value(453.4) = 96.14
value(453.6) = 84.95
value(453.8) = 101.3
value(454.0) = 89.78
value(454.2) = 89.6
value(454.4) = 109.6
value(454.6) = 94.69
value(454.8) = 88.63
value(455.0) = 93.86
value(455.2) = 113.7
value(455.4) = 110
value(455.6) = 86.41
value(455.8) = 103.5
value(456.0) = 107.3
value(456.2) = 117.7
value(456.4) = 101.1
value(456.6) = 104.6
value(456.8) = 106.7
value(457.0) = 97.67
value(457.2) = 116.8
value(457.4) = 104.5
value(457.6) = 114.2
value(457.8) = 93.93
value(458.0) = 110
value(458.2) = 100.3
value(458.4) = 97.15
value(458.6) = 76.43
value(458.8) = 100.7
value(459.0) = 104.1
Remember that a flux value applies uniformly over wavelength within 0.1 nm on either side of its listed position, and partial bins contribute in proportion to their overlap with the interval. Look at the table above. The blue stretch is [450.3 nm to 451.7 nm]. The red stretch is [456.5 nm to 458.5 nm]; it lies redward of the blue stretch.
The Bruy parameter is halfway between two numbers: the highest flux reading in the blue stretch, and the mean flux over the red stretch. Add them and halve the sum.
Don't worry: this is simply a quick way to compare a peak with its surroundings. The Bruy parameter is 111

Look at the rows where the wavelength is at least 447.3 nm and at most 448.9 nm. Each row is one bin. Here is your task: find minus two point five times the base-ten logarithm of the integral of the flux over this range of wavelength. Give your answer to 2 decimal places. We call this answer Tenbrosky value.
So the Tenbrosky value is -5.51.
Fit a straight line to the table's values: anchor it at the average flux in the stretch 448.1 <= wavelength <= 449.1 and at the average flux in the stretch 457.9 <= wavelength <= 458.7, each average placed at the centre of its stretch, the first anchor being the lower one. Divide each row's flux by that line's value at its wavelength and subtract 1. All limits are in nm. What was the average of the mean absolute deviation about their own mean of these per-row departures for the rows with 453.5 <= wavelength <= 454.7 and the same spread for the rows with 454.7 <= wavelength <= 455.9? 0.085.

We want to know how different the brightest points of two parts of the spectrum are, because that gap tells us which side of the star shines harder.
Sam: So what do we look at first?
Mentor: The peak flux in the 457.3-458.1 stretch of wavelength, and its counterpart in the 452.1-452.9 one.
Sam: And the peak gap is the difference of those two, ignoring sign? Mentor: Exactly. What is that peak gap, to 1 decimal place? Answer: 5.7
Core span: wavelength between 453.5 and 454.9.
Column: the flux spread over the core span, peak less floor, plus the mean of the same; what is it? 119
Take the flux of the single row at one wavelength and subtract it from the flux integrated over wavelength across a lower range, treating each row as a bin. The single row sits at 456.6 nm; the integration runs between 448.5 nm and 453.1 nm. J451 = 364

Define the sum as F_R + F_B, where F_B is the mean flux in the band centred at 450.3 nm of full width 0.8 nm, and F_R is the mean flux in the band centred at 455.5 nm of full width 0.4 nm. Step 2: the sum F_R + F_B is 204.4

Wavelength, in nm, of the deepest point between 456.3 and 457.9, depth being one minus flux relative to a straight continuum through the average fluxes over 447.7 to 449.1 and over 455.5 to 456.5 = 457.8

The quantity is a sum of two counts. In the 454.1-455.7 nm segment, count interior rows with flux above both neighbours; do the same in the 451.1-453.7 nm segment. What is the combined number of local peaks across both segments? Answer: 6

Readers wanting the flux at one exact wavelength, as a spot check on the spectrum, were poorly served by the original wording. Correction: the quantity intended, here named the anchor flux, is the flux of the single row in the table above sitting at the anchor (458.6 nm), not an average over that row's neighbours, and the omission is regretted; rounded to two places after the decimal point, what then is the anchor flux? 76.43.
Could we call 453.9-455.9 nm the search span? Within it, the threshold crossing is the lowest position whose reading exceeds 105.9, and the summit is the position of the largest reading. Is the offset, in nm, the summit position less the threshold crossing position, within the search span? 0.80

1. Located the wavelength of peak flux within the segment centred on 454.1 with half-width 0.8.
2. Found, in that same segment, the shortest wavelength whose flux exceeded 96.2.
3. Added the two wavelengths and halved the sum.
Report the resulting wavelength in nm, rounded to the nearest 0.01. 454.10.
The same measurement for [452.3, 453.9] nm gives 452.40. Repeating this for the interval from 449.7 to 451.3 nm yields 450.50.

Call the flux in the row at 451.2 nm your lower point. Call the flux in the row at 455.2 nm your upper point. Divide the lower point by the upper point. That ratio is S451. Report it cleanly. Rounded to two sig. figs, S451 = 0.92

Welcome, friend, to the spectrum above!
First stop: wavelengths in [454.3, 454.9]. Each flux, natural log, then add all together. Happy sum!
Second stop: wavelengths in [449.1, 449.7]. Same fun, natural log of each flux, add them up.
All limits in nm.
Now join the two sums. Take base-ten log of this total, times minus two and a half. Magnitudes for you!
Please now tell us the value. -3.59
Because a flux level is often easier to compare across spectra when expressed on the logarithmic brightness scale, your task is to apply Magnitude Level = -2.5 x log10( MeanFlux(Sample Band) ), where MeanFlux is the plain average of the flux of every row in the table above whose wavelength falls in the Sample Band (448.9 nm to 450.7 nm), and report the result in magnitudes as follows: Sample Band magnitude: -5.02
